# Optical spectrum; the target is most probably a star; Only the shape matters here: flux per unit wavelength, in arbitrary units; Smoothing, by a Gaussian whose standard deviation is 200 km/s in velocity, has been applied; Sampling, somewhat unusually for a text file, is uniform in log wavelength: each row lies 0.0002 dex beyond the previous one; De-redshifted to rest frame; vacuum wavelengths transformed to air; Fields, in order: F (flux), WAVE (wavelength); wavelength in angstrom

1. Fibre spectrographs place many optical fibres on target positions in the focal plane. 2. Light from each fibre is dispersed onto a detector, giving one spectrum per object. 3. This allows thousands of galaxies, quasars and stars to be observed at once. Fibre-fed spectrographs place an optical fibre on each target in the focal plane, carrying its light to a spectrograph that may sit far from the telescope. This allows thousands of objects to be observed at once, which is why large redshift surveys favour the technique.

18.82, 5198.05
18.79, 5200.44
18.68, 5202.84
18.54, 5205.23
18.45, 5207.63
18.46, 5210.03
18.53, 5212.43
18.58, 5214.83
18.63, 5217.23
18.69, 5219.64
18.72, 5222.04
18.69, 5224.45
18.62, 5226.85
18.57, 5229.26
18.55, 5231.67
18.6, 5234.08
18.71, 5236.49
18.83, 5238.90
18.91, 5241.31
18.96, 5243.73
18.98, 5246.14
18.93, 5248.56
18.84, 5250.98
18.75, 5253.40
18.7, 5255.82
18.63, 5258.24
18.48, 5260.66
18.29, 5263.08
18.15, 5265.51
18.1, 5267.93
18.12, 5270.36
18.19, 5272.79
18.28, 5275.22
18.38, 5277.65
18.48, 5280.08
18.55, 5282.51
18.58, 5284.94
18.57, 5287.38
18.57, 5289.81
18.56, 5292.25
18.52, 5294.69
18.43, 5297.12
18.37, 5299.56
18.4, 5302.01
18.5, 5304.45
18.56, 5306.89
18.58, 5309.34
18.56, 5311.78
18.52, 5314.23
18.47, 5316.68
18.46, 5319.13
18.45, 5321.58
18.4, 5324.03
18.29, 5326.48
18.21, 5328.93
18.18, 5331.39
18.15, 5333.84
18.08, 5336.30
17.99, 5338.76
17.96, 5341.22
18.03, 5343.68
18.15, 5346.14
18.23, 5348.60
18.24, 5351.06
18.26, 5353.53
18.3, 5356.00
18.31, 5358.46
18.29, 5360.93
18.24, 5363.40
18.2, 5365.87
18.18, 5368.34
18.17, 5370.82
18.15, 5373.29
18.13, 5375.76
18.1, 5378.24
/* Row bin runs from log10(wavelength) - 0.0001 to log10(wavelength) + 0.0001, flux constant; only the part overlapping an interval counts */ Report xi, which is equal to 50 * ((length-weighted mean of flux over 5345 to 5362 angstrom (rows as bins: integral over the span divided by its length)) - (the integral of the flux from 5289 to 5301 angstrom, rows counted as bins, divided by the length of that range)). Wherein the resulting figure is -11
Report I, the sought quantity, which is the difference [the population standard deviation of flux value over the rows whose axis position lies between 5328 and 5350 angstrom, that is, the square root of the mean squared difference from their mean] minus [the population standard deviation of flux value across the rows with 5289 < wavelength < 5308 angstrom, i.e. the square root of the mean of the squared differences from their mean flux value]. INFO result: 0.02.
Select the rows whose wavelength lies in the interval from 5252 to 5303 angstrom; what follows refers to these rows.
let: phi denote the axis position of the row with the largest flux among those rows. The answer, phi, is 5253.40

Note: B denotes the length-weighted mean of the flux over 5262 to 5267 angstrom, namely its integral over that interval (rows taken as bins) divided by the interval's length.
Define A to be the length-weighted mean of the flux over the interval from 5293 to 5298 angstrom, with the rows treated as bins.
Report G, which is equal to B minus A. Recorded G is -0.30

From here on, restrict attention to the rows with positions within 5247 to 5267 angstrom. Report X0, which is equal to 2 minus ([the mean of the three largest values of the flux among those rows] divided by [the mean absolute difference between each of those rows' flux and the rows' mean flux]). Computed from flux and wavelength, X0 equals -85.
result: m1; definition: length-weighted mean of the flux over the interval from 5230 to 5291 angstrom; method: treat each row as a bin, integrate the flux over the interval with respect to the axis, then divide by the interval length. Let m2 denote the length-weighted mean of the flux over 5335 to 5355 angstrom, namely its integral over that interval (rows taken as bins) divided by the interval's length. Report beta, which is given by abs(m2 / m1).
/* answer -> 0.98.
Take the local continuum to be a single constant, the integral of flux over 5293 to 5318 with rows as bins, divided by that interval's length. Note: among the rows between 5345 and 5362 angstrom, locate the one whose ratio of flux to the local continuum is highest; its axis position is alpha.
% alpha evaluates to 5358.46 angstrom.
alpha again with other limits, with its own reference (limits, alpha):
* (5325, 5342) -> 5326.48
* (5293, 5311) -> 5309.34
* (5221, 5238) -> 5222.04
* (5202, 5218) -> 5202.84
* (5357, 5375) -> 5358.46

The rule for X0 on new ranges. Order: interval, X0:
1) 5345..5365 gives -486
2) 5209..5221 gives -279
